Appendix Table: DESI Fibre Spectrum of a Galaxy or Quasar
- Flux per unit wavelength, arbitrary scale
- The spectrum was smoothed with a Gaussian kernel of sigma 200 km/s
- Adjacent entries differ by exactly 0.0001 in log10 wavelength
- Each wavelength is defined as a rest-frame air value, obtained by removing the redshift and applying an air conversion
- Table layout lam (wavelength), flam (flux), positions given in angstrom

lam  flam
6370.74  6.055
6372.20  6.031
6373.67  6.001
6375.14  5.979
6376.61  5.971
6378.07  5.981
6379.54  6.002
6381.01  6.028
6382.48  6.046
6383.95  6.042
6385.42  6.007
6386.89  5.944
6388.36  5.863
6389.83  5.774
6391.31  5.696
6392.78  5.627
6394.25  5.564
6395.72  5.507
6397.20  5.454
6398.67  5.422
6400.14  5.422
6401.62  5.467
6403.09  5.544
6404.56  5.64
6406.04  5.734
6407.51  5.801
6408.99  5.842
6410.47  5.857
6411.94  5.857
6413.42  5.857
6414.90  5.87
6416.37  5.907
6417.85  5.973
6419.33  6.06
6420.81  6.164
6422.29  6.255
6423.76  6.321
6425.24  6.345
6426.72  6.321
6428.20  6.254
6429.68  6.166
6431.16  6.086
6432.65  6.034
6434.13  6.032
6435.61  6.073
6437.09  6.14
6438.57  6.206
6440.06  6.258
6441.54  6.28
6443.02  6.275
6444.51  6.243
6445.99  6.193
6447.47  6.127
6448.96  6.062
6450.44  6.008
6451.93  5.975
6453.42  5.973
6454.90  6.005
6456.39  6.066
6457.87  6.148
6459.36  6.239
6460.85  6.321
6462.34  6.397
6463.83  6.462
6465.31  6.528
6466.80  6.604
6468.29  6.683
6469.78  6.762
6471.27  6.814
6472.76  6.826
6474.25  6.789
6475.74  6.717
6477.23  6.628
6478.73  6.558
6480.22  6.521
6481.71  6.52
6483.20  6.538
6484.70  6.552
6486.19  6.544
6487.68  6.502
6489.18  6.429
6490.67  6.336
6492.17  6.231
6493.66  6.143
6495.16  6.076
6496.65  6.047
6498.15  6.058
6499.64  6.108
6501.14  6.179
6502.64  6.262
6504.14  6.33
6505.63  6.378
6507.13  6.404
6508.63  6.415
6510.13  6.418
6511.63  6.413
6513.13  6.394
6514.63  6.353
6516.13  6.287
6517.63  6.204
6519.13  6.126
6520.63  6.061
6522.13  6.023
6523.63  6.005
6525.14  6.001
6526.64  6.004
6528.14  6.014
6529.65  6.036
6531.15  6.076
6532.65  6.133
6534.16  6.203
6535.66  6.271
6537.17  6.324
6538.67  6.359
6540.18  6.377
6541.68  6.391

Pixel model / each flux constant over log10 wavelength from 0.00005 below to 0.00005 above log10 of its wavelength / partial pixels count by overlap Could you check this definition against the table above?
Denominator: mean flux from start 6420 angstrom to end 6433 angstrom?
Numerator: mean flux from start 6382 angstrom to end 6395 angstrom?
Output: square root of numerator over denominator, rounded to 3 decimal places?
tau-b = 0.969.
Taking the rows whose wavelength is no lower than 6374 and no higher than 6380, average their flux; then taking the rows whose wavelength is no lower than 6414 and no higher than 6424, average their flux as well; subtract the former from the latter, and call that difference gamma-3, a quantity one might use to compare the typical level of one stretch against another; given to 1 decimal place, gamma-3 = 0.1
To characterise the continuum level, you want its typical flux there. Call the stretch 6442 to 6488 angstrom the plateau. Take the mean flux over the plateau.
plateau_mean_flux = 6.41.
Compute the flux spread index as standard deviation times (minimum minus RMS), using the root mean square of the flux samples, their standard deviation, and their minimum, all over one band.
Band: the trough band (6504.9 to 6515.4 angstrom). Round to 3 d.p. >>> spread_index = -0.001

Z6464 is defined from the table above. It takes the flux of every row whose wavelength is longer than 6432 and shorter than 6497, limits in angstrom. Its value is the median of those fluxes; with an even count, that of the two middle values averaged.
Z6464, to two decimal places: 6.28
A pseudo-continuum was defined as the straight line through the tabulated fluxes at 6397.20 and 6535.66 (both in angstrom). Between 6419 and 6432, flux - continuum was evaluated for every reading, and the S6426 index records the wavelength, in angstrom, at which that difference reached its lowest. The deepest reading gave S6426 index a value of 6431.16 angstrom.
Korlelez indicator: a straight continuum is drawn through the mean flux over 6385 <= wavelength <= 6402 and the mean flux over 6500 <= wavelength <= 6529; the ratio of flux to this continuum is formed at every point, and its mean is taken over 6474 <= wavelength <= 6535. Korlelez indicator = 1.02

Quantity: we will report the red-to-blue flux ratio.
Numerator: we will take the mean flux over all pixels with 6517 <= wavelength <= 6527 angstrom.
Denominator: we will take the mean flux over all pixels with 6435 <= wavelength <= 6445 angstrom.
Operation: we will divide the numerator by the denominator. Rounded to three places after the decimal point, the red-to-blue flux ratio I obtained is 0.976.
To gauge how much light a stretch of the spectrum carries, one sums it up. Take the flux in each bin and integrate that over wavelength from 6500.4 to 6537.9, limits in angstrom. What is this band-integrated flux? 233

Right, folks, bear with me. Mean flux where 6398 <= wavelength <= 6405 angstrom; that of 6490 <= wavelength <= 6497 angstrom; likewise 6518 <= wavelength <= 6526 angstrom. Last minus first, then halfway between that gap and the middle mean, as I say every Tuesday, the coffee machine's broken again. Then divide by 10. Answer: 0.336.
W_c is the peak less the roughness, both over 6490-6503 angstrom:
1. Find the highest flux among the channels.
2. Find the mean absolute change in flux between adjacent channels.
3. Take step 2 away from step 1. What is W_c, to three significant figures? 6.27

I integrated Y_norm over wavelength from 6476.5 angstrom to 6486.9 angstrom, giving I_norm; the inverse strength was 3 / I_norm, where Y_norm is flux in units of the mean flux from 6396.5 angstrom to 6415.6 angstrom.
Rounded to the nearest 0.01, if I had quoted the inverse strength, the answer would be 0.25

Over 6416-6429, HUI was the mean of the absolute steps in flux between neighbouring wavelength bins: 0.066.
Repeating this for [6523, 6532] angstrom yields 0.016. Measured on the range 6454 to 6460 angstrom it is 0.078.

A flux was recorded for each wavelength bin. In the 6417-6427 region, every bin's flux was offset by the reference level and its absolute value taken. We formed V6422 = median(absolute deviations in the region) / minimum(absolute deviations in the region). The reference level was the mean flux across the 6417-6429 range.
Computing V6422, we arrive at 2.5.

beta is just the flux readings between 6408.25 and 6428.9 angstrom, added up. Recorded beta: 84.9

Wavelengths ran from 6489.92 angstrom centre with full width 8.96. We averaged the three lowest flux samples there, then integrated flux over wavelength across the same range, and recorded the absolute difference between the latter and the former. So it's 50.8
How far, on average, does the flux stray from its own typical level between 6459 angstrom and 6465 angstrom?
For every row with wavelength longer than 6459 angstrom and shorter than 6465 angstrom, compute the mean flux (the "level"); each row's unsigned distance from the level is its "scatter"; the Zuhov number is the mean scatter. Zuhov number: 0.075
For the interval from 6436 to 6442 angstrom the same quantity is 0.048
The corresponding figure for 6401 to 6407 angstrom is 0.091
